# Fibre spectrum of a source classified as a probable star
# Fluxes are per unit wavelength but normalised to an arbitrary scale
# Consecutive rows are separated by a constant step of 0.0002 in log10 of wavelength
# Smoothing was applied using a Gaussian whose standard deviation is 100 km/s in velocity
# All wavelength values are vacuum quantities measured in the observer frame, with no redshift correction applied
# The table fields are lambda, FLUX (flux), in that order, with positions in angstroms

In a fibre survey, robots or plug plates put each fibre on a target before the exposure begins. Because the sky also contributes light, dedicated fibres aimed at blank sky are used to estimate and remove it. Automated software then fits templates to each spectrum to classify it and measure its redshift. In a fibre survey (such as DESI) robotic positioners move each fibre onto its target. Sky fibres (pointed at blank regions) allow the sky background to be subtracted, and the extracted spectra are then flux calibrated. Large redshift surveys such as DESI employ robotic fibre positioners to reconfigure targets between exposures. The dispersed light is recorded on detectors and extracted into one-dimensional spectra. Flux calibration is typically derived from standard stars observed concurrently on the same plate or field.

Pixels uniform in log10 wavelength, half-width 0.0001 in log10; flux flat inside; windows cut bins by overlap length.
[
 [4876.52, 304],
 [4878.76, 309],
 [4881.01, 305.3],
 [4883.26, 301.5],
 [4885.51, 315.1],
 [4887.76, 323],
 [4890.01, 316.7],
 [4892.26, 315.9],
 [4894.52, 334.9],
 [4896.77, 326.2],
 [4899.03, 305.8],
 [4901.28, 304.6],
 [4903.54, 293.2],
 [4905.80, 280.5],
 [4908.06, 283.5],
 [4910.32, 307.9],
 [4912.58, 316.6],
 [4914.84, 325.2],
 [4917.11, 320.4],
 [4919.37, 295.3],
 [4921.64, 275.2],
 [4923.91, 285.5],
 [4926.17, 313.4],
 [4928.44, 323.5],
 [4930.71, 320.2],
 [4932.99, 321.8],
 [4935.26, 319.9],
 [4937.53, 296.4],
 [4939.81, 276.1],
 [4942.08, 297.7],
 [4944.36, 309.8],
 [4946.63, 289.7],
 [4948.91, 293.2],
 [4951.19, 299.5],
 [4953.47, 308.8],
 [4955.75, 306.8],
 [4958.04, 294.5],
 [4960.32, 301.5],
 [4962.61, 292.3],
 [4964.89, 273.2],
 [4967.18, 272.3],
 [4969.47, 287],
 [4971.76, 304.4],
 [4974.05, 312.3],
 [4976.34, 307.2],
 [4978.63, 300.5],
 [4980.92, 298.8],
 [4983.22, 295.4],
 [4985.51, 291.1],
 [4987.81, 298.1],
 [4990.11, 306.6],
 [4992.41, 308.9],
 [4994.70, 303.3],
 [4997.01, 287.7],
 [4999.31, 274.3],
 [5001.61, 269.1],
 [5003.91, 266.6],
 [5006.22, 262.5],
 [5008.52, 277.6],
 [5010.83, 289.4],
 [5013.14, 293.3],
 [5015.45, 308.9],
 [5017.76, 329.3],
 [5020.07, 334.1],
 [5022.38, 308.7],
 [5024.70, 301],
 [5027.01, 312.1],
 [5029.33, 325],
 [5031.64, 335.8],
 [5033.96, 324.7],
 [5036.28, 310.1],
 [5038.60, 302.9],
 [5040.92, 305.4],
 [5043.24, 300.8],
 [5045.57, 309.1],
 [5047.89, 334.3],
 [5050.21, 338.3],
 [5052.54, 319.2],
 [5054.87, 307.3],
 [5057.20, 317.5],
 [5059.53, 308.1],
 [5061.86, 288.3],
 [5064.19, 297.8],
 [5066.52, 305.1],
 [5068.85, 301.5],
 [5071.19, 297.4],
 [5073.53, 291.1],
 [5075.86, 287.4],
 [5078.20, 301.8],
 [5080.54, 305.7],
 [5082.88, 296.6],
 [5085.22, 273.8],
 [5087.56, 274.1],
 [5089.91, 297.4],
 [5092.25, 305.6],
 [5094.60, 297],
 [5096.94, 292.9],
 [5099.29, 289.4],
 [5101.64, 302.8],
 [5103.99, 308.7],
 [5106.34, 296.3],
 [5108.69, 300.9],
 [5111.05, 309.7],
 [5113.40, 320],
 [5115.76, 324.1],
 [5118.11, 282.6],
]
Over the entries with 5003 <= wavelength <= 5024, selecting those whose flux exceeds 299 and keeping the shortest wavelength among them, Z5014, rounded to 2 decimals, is 5015.45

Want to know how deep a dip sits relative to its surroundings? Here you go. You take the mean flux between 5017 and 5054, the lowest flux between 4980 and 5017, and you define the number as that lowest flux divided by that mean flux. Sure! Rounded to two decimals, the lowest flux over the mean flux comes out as 0.83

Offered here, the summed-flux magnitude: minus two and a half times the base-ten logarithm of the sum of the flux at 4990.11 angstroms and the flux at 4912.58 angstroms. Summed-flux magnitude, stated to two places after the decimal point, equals -6.99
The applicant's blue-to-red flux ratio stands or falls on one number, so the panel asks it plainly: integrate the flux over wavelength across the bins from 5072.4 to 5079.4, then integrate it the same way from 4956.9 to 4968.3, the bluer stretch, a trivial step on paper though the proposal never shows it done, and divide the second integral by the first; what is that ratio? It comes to 1.6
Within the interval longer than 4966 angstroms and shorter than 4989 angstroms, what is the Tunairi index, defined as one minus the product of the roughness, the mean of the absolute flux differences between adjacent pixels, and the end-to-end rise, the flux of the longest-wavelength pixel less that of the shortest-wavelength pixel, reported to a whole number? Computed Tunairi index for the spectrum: -195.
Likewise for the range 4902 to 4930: -428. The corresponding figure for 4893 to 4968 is 728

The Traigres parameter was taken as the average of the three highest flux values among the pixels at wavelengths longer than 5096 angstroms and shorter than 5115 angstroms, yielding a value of 313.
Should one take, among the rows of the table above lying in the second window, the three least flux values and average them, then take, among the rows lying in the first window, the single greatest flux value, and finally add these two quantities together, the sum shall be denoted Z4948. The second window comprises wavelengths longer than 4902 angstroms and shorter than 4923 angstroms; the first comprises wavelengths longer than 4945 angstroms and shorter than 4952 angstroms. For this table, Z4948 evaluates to 579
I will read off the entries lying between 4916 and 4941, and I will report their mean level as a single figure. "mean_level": 304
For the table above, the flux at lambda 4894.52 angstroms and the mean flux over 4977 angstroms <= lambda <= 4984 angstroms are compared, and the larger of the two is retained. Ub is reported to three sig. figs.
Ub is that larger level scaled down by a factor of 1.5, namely 223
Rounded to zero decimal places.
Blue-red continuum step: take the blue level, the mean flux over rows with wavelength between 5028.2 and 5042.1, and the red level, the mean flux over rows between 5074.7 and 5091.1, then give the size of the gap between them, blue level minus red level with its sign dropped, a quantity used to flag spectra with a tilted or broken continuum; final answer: 26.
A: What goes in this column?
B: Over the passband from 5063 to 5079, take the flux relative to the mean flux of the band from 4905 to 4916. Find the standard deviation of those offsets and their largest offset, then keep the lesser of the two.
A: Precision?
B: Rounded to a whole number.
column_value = 2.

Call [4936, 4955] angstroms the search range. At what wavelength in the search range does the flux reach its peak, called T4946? 4944.36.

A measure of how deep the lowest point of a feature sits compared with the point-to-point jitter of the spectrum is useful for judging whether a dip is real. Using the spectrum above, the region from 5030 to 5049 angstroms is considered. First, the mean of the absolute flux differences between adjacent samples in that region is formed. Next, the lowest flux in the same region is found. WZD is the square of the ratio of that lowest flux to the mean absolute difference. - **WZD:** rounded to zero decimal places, 821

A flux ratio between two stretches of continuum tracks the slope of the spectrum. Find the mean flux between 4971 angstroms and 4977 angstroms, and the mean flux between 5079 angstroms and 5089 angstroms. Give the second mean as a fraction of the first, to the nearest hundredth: 0.93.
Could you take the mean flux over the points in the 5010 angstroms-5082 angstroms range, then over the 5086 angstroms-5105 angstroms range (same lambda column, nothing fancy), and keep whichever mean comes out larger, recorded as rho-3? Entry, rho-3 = 309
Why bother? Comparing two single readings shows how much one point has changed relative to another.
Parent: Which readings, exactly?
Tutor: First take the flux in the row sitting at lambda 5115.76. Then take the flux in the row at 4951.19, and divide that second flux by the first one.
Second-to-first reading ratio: 0.92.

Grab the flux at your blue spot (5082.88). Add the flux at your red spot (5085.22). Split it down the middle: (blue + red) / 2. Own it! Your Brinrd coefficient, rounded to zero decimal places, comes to 285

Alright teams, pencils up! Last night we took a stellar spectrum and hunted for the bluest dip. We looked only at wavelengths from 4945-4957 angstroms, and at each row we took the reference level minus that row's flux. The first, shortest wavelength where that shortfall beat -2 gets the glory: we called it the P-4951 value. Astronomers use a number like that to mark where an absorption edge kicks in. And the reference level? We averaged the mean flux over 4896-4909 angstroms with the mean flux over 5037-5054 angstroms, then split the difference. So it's 4946.63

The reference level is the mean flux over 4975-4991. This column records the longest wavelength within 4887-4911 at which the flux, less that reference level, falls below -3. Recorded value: 4908.06 angstroms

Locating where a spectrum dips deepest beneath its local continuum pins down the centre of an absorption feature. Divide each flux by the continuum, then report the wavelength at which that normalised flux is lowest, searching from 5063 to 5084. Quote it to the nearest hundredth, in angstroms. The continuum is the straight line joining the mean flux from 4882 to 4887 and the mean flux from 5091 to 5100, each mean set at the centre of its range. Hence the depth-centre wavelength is 5075.86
